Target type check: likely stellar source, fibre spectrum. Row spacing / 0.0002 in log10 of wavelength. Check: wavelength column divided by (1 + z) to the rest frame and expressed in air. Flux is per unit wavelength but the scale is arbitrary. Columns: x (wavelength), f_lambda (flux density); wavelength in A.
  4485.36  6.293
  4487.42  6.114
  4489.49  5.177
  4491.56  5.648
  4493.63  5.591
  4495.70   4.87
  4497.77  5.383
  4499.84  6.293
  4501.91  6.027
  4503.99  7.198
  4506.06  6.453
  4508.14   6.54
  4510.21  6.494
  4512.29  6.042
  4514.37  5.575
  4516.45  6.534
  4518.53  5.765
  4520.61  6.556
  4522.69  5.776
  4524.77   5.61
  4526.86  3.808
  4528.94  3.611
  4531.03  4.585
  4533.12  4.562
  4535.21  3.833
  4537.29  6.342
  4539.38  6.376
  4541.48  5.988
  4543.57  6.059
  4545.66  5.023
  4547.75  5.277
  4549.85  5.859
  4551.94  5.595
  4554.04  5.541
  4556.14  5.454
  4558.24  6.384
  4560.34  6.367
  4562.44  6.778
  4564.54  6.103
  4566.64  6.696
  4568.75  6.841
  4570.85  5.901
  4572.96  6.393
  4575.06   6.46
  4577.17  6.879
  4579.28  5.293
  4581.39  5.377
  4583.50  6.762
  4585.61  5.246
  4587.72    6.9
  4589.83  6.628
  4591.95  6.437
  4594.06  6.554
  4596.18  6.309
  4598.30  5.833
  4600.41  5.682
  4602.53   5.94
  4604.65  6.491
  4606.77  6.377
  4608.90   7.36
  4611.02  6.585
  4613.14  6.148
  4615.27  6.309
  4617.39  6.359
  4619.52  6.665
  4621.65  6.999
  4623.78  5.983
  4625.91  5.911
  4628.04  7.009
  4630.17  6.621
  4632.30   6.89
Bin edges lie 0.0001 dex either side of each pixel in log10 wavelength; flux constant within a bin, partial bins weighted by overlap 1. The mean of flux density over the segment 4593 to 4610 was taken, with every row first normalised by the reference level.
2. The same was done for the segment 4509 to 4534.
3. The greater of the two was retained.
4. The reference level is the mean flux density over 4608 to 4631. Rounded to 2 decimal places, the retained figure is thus 0.97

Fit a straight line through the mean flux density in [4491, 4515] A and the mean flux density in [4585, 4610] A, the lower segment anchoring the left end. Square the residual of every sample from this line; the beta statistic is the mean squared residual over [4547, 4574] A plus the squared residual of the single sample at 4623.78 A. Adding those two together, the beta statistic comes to 0.4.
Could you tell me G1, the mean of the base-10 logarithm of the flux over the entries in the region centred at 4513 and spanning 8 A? 0.79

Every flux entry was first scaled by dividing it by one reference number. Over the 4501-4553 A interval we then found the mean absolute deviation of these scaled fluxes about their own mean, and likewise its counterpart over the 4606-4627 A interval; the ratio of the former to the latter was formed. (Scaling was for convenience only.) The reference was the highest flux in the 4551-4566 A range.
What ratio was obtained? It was 2.1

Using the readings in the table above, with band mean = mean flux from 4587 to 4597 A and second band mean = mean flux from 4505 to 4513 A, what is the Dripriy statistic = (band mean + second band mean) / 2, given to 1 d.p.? 6.5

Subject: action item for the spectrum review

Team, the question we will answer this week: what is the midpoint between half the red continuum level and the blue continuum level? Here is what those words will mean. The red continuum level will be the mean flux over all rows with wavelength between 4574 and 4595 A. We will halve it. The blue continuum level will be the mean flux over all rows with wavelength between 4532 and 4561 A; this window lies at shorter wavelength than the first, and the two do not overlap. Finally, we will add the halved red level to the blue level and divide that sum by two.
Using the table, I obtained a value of 4.37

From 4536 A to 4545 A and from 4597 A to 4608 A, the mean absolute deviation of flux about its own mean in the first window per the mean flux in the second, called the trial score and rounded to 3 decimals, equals 0.028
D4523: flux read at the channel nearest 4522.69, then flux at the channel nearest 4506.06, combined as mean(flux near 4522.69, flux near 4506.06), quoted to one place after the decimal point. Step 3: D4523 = 6.1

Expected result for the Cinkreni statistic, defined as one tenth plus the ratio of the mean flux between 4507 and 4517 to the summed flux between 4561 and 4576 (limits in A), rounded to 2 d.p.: 0.24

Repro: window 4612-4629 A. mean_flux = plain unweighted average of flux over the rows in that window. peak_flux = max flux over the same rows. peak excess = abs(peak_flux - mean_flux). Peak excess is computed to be 0.6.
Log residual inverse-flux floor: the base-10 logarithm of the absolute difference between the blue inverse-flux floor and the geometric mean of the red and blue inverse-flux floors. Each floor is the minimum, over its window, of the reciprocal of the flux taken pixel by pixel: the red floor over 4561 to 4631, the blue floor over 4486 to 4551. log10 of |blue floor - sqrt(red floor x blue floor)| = -2.81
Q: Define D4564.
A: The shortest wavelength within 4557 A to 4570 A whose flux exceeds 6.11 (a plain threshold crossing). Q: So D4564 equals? 4558.24 A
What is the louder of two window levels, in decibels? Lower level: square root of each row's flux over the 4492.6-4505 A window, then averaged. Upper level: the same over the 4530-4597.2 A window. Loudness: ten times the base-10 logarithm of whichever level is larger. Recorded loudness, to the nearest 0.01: 3.87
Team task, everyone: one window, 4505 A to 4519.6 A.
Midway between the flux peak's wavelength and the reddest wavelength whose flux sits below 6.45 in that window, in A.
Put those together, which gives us 4513.3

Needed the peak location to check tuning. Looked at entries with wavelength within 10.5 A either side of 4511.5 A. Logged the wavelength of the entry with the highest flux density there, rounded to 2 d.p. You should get 4503.99 A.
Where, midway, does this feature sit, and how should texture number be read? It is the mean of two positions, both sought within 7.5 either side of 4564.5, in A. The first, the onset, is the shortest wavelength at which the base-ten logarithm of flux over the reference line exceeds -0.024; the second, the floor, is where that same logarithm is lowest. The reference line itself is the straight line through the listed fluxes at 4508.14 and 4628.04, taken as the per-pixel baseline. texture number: 4564.5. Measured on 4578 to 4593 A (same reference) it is 4584.6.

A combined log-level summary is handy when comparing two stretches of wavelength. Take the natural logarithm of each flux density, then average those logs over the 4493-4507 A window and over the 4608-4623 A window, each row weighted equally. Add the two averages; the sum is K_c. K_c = 3.67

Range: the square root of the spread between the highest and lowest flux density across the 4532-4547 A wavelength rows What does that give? 1.6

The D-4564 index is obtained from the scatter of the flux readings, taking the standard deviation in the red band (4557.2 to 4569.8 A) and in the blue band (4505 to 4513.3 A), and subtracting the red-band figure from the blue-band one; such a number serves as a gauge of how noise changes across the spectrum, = -0.1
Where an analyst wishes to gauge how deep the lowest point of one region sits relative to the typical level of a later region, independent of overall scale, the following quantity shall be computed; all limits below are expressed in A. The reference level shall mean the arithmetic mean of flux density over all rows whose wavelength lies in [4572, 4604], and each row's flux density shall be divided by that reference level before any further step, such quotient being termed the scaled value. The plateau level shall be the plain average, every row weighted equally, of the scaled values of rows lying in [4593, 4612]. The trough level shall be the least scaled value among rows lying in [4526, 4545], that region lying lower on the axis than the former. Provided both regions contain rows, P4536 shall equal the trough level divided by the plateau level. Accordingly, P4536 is 0.57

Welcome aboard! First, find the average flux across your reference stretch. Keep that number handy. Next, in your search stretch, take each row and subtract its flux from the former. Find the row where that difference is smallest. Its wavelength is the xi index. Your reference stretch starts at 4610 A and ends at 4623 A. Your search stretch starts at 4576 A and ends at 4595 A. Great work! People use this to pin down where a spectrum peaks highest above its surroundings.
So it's 4587.72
